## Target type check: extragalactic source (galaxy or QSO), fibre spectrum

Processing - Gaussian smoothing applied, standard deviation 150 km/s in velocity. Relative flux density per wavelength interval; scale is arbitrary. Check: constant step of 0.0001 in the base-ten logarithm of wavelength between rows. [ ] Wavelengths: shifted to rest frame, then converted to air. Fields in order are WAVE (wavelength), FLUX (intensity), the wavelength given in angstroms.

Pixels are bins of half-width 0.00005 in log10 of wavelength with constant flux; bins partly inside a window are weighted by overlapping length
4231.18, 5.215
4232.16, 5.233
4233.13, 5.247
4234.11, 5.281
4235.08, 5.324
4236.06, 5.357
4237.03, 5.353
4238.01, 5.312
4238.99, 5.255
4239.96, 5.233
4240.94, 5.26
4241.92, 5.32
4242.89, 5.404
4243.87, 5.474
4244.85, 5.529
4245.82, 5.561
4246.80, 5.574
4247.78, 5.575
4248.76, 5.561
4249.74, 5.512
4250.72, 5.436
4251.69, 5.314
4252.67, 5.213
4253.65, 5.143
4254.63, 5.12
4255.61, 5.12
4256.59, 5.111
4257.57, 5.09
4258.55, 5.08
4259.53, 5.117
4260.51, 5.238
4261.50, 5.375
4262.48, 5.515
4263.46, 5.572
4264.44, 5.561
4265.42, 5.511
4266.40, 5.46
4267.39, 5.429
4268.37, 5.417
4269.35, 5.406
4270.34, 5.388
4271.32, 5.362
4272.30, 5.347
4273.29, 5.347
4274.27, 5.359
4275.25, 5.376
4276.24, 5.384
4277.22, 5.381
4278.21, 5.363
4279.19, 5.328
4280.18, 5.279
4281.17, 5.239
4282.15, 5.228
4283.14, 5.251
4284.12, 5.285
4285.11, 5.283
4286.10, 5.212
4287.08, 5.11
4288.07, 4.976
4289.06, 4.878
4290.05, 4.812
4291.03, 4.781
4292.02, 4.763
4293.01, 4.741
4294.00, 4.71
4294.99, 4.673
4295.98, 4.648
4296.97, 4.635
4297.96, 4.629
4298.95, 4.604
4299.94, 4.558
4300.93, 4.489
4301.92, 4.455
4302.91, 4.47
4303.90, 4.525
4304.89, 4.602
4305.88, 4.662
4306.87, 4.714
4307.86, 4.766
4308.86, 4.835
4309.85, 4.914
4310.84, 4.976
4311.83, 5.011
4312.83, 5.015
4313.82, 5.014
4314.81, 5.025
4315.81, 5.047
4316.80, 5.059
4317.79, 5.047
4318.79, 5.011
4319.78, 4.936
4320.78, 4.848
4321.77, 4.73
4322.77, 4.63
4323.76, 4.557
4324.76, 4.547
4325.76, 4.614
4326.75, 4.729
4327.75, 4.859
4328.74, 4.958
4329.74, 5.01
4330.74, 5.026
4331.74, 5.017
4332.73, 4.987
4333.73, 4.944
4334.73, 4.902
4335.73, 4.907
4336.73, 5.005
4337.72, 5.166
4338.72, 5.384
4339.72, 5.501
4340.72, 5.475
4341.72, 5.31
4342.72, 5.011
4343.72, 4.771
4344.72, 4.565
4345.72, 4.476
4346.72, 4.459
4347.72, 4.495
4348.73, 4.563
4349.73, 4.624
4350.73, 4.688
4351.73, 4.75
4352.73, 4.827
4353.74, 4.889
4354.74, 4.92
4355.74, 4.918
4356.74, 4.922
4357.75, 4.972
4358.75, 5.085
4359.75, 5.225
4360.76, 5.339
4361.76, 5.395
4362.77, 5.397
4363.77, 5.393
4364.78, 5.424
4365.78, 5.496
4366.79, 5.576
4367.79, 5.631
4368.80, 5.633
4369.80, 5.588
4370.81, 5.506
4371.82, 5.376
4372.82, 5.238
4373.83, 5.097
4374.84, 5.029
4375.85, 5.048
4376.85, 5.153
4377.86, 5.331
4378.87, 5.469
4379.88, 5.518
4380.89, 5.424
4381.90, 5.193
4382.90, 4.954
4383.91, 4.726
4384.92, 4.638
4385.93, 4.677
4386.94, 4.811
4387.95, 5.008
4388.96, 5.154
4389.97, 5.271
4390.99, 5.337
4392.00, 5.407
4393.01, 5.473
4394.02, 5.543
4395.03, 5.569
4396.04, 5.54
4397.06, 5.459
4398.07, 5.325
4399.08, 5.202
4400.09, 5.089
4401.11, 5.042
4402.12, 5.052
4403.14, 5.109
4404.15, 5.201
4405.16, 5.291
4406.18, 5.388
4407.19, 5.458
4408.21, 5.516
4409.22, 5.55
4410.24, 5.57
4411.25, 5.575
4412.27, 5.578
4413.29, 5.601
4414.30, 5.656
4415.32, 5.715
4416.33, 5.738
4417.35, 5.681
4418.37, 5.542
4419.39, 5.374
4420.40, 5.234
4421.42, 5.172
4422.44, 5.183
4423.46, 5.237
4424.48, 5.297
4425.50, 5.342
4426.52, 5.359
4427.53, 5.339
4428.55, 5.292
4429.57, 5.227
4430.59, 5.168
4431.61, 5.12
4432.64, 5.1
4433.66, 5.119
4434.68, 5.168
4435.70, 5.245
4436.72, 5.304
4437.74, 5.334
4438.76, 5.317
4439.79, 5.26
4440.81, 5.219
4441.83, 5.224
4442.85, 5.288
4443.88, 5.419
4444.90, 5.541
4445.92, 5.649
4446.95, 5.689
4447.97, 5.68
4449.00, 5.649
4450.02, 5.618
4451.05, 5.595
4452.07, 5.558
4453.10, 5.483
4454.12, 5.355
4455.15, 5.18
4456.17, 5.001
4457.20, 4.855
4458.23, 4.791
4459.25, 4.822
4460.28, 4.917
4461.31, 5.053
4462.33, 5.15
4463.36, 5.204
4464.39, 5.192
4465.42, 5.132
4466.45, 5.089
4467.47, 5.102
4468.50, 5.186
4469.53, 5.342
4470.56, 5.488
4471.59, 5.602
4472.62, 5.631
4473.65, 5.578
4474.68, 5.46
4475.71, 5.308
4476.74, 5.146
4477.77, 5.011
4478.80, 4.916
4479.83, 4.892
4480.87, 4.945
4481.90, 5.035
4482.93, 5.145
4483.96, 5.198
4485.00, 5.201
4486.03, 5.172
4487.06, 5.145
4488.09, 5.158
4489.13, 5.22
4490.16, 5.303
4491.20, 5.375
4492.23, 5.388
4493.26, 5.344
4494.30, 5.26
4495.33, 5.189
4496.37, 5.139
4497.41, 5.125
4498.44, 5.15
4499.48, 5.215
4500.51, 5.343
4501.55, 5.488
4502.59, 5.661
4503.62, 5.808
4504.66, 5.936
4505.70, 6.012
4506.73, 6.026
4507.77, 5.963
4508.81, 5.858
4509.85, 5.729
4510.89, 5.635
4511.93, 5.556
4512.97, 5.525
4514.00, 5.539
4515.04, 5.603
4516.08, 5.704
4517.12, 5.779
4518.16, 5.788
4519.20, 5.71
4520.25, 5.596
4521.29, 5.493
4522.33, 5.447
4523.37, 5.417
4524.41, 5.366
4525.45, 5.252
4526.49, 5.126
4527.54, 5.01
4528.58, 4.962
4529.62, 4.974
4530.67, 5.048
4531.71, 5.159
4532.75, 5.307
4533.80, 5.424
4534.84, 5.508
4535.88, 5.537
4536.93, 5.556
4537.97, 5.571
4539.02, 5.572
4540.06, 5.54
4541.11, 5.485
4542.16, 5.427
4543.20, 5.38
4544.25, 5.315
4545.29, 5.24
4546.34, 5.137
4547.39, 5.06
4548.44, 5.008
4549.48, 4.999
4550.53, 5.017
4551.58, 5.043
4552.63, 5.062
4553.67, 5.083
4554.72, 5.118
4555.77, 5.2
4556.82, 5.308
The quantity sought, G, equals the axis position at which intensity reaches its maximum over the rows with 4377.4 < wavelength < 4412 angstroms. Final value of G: 4411.25 angstroms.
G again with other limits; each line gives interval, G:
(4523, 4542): 4539.02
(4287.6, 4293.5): 4288.07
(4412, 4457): 4416.33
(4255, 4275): 4263.46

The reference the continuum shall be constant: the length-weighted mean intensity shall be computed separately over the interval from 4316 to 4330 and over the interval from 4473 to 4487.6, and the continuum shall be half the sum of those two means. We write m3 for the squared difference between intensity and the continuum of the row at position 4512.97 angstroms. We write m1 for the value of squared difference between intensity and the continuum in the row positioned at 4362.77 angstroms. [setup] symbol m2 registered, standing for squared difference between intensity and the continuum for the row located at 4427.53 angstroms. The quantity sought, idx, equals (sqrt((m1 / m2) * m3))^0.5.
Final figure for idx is 0.79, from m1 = 0.16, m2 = 0.12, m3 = 0.282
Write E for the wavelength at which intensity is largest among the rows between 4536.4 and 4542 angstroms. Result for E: 4539.02 angstroms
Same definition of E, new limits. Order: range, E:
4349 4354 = 4353.74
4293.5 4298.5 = 4294.00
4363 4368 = 4367.79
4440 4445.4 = 4444.90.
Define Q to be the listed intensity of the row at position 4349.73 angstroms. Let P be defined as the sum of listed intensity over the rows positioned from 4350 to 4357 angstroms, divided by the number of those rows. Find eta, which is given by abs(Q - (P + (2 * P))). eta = 9.91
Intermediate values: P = 4.84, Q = 4.624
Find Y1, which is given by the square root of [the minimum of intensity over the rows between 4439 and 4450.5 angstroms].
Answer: 2.28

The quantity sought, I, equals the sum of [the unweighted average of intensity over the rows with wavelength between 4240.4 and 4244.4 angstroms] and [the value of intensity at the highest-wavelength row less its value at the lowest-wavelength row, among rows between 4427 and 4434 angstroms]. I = 5.1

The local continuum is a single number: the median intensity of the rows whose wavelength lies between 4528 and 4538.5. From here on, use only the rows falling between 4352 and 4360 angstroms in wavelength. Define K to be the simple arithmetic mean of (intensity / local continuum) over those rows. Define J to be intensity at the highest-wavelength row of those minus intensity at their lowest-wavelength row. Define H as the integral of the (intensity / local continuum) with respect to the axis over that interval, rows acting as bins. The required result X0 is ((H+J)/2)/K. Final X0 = 4.2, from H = 7.39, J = 0.4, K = 0.93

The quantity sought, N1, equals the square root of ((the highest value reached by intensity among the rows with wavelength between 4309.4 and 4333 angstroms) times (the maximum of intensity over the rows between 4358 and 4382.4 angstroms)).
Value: 5.34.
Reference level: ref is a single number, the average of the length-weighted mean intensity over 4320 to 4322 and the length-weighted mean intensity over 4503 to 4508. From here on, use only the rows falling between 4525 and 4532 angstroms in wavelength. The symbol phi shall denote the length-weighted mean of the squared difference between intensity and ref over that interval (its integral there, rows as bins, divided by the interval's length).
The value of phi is 0.107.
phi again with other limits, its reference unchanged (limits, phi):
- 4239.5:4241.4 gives 0.019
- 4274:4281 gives 0.003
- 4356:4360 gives 0.136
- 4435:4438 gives 0.012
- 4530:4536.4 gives 0.038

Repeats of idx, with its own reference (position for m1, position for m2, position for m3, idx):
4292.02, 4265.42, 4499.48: 0.31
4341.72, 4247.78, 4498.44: 0.29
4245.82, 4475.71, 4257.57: 0.42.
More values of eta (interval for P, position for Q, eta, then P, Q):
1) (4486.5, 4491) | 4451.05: 10.02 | 5.21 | 5.595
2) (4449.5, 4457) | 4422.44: 11.01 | 5.40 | 5.183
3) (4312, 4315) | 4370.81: 9.55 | 5.02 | 5.506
